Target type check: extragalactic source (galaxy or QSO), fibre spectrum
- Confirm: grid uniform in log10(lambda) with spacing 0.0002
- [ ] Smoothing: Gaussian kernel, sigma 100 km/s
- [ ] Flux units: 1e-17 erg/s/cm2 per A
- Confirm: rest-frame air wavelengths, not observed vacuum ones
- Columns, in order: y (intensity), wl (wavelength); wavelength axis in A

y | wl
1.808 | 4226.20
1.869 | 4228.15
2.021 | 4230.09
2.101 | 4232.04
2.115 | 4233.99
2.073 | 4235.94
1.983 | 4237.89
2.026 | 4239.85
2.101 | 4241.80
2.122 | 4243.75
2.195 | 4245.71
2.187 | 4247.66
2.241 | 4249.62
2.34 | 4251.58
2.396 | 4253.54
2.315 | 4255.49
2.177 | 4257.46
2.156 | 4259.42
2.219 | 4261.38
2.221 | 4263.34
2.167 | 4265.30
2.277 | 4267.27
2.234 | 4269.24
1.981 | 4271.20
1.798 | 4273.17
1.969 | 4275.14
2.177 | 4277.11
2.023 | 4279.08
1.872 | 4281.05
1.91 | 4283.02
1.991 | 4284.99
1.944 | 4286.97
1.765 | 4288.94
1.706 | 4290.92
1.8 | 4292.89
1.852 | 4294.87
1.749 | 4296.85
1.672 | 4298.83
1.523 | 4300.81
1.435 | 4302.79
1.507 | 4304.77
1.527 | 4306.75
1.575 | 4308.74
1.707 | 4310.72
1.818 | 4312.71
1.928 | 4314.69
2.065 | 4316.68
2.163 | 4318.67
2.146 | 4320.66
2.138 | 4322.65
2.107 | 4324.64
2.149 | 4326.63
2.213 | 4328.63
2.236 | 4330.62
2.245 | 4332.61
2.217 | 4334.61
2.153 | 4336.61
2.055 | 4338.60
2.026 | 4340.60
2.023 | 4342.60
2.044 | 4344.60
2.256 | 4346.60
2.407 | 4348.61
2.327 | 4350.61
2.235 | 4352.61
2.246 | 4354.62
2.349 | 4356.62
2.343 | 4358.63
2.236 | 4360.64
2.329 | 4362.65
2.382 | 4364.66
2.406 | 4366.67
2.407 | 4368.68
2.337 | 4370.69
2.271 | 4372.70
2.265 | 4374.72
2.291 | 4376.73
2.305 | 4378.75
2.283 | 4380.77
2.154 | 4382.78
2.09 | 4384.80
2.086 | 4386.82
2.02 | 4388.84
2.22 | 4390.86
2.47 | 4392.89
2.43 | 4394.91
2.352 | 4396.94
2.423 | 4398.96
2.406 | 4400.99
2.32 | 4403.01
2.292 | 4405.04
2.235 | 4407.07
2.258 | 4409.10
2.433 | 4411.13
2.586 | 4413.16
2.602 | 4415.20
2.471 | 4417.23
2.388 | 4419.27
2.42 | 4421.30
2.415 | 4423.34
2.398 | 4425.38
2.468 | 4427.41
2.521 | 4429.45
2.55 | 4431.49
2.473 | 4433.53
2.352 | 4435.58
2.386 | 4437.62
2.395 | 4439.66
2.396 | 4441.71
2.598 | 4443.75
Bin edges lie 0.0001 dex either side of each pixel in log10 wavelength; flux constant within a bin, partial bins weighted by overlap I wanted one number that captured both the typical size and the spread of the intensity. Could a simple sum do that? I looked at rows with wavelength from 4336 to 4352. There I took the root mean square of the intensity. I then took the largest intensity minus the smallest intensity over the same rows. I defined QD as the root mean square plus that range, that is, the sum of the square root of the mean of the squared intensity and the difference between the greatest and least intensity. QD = 2.55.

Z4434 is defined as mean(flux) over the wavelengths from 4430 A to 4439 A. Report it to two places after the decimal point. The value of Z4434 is 2.44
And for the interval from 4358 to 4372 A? 2.35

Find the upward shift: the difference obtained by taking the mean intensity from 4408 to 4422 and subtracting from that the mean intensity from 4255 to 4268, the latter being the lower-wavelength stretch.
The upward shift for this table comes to 0.2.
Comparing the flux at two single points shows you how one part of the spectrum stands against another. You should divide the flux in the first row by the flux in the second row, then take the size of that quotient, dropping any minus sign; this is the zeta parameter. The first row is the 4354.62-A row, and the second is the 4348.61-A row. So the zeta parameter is 0.93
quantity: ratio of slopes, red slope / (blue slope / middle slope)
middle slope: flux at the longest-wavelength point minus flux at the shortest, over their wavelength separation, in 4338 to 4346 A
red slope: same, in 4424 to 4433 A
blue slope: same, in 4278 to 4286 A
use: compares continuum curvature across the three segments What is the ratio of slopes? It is 0.008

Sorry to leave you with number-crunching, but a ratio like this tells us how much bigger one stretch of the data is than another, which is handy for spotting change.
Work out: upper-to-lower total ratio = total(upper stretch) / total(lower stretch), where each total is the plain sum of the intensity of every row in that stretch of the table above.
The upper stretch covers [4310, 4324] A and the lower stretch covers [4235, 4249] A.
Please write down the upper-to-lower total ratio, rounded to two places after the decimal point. 0.95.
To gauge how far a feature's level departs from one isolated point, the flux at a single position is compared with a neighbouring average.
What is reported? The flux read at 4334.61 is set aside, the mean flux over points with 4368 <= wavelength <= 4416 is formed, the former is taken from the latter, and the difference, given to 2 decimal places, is 0.10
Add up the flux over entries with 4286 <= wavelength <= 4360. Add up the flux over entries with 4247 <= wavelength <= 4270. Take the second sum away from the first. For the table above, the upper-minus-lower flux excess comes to 47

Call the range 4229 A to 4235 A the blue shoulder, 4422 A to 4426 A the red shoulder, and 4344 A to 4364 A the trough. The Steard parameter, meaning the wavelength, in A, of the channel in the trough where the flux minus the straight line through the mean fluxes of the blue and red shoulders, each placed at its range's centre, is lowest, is 4344.60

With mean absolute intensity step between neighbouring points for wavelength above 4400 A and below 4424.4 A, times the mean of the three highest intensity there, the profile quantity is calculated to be 0.18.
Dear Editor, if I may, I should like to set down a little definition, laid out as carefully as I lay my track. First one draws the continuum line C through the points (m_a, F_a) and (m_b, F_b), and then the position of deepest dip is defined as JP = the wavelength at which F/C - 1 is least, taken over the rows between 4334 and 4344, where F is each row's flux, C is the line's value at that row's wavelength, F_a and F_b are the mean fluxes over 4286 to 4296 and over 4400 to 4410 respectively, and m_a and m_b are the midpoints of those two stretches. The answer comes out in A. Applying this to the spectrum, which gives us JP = 4342.60 A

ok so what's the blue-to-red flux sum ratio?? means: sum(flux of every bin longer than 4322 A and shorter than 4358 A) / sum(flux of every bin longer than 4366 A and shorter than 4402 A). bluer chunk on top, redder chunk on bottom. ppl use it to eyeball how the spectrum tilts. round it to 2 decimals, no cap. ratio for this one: 0.96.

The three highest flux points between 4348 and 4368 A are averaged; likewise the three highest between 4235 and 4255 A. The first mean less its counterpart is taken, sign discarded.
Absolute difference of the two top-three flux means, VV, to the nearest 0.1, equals 0.1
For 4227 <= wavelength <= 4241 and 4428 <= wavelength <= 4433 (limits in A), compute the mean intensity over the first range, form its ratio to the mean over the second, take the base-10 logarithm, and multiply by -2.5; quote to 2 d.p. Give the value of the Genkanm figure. 0.24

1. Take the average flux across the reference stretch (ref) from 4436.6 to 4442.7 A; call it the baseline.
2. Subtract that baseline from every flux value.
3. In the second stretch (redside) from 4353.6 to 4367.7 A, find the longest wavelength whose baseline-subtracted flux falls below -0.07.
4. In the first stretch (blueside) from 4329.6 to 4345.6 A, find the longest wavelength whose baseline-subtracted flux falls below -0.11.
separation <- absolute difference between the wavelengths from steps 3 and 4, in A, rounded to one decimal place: 16.0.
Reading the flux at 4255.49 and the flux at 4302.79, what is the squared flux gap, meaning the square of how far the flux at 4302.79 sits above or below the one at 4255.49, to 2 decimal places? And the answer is 0.77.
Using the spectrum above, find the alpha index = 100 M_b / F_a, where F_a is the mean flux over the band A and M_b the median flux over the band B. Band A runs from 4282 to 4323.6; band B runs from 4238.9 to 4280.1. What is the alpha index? 121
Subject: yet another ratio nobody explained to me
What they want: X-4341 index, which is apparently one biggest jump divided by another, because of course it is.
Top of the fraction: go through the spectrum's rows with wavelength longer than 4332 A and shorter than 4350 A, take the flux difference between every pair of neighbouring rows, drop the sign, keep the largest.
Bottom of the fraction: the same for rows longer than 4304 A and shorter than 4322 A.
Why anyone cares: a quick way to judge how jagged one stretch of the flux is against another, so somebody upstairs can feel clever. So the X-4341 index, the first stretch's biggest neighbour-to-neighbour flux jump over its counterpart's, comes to 1.5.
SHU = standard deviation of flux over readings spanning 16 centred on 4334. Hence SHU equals 0.08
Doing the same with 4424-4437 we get 0.07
